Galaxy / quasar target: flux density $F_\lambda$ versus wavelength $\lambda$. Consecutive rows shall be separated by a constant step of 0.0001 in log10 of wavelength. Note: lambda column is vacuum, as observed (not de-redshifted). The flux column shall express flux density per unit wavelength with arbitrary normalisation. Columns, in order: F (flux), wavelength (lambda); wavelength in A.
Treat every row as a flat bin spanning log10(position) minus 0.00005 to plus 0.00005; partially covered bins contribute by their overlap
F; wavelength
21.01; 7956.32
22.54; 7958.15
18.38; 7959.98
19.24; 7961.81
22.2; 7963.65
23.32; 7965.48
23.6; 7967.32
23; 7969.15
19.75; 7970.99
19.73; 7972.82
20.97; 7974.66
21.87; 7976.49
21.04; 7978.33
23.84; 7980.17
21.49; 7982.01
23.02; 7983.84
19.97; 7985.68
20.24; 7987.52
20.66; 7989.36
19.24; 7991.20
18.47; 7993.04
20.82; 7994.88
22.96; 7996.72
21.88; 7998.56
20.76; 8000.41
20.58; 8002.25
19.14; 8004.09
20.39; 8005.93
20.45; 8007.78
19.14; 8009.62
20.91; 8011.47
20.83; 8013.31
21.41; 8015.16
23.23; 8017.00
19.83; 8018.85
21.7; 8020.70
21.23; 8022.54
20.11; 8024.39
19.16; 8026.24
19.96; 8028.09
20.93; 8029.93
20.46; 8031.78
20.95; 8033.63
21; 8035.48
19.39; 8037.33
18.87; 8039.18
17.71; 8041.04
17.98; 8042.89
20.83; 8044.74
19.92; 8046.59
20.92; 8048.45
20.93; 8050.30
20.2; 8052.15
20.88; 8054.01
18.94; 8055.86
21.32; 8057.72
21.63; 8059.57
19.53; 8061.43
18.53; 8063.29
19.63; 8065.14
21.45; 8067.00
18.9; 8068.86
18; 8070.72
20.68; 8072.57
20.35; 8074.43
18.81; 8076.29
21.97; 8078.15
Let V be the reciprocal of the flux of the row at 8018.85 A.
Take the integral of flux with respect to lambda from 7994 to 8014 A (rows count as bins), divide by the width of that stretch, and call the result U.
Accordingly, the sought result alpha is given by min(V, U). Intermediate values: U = 20.7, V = 0.0504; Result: 0.0504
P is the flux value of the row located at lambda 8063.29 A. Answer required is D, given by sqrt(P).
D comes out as 4.30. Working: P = 18.53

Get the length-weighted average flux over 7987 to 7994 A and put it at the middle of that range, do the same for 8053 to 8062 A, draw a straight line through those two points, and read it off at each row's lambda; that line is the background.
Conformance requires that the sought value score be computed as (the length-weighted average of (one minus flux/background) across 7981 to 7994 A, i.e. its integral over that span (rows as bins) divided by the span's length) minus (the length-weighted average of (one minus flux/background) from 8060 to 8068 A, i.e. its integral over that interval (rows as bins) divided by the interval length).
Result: -0.08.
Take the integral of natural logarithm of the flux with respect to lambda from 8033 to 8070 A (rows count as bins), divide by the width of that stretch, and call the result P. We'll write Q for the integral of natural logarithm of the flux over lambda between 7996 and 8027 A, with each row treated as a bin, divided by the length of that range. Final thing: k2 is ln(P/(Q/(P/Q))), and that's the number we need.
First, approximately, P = 2.99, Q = 3.03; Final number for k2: -0.028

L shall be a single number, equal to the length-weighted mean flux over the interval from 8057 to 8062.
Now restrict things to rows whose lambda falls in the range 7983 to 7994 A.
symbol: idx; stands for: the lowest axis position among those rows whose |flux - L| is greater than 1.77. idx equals 7983.84 A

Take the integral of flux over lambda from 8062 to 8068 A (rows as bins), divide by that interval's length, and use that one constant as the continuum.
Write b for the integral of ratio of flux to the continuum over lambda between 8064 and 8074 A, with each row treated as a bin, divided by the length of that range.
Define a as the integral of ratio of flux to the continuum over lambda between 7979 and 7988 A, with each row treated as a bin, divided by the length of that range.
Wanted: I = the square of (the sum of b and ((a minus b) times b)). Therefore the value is 1.20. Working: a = 1.10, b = 1.00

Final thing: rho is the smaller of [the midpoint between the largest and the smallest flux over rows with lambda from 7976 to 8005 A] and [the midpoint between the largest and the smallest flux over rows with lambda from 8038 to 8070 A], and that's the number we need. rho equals 19.7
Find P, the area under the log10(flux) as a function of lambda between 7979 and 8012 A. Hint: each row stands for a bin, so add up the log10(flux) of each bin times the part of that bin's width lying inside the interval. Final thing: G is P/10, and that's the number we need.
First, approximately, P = 43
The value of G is 4.3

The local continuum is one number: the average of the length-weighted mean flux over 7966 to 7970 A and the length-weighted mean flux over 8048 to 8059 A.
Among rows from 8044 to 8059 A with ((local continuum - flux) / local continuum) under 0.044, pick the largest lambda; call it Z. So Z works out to 8057.72 A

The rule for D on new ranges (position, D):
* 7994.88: 4.56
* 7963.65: 4.71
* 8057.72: 4.62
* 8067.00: 4.63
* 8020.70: 4.66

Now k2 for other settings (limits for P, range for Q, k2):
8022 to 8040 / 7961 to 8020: -0.026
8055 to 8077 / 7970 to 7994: -0.031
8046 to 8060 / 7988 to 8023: -0.004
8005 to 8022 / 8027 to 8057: 0.029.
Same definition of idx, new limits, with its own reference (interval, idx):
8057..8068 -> 8063.29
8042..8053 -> 8042.89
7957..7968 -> 7959.98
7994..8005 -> 7996.72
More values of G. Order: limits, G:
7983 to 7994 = 1.4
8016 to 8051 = 4.6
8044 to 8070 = 3.4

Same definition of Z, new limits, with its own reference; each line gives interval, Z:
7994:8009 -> 7998.56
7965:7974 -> 7969.15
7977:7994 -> 7983.84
